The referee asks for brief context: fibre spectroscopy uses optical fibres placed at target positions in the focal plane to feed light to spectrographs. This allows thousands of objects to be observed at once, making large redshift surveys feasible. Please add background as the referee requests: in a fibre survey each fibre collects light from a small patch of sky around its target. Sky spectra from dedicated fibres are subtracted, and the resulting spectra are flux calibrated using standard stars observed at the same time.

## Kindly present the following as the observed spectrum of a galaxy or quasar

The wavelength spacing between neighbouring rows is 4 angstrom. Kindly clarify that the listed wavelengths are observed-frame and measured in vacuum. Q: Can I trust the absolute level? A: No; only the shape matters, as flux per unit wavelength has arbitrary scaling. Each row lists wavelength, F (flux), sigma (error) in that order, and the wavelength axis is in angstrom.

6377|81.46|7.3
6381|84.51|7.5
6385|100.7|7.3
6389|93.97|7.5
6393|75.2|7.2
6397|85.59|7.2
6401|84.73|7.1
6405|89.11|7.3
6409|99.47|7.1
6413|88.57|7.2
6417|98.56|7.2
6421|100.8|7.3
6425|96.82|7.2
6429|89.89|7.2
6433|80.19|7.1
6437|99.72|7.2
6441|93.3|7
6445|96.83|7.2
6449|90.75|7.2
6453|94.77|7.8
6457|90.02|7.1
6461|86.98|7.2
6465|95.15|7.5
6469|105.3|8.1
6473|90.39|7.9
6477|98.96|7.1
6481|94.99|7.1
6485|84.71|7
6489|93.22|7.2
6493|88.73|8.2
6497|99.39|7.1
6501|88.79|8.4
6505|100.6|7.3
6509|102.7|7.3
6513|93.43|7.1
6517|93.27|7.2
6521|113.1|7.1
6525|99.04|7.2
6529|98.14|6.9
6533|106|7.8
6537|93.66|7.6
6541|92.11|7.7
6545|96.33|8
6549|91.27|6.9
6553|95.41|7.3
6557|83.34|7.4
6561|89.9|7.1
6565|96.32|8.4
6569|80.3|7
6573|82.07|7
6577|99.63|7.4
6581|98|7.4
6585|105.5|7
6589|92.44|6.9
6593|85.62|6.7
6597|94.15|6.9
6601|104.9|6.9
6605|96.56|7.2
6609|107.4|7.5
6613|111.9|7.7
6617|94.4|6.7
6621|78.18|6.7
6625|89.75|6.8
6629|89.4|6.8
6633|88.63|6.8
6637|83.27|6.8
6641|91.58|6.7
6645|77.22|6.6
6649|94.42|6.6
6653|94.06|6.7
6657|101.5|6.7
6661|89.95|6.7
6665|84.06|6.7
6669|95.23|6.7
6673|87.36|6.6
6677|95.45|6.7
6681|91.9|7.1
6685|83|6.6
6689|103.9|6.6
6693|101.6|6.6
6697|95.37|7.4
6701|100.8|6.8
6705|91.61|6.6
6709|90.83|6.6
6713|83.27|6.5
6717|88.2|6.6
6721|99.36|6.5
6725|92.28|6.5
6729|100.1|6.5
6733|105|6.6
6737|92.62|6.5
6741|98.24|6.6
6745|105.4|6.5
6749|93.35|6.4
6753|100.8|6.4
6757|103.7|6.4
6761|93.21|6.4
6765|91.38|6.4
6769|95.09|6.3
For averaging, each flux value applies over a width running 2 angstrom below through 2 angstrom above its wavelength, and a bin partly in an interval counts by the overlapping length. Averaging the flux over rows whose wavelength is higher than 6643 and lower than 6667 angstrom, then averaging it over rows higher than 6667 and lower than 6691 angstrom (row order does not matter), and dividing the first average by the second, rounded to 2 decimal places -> 0.97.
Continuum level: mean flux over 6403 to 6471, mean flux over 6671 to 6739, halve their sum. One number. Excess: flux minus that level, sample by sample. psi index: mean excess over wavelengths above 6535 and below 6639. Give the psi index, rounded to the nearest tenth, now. -1.0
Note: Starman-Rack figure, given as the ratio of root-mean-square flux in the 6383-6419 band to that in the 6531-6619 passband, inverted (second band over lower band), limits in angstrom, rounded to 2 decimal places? 1.05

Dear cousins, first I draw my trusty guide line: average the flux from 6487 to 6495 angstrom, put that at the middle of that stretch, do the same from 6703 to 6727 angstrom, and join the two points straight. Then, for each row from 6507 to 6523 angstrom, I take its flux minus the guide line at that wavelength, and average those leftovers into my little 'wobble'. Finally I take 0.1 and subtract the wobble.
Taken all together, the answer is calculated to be -9.6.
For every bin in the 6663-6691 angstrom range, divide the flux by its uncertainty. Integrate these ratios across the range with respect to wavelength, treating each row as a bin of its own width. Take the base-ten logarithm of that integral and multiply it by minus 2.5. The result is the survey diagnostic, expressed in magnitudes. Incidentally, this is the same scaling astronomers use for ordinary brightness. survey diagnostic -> -6.46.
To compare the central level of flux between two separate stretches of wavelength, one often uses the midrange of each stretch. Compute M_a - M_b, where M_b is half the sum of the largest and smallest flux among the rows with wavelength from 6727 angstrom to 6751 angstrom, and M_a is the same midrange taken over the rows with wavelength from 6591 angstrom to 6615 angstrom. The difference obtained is 0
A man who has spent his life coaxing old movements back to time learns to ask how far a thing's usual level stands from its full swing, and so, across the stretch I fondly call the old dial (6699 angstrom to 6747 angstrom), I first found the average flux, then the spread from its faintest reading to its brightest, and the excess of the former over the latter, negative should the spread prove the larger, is 74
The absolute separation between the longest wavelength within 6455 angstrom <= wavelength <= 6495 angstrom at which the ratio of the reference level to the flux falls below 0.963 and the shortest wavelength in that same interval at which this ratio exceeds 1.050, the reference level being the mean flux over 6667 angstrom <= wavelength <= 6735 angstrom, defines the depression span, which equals 16 angstrom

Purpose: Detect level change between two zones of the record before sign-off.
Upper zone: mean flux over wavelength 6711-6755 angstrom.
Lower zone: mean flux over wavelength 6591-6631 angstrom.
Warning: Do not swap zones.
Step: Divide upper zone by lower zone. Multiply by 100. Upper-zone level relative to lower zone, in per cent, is 101.1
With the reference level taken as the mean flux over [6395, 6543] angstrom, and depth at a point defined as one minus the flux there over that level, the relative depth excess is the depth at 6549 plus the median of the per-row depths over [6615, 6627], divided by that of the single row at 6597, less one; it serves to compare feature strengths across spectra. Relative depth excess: 20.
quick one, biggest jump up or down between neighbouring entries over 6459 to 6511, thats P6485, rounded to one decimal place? 14.9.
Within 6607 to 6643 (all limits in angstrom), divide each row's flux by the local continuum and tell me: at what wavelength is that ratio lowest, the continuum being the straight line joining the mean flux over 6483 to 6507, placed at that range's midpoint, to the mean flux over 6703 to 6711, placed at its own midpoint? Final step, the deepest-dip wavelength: 6621 angstrom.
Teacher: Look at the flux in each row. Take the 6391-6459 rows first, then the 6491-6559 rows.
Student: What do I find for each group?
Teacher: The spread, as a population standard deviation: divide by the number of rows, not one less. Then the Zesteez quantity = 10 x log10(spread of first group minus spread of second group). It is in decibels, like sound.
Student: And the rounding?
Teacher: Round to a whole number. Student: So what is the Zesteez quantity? -10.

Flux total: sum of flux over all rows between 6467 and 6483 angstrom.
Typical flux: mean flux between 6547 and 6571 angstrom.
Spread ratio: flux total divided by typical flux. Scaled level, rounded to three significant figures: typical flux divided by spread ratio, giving 20.5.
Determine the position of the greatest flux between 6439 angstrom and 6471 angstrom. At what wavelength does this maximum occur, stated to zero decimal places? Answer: 6469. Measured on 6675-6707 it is 6689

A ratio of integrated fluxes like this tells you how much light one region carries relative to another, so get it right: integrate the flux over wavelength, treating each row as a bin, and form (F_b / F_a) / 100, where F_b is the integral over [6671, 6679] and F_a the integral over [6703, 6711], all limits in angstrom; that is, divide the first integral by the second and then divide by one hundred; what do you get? 0.0100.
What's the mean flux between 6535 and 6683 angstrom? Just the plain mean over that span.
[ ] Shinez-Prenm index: 92.5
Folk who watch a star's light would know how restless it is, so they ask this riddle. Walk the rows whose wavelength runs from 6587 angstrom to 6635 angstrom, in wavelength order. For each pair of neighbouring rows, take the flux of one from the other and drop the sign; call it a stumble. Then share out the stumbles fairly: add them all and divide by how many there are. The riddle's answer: 8.7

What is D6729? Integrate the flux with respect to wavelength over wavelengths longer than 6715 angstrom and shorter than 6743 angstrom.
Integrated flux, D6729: 2703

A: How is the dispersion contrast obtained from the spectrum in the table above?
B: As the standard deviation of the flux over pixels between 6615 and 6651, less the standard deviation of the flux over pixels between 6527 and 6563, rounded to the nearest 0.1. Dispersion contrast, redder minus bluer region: 0.2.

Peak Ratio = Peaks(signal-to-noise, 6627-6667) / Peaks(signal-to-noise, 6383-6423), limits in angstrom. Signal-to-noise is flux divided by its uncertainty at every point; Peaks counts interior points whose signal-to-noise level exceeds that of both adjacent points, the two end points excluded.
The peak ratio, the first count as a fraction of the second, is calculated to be 3.00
